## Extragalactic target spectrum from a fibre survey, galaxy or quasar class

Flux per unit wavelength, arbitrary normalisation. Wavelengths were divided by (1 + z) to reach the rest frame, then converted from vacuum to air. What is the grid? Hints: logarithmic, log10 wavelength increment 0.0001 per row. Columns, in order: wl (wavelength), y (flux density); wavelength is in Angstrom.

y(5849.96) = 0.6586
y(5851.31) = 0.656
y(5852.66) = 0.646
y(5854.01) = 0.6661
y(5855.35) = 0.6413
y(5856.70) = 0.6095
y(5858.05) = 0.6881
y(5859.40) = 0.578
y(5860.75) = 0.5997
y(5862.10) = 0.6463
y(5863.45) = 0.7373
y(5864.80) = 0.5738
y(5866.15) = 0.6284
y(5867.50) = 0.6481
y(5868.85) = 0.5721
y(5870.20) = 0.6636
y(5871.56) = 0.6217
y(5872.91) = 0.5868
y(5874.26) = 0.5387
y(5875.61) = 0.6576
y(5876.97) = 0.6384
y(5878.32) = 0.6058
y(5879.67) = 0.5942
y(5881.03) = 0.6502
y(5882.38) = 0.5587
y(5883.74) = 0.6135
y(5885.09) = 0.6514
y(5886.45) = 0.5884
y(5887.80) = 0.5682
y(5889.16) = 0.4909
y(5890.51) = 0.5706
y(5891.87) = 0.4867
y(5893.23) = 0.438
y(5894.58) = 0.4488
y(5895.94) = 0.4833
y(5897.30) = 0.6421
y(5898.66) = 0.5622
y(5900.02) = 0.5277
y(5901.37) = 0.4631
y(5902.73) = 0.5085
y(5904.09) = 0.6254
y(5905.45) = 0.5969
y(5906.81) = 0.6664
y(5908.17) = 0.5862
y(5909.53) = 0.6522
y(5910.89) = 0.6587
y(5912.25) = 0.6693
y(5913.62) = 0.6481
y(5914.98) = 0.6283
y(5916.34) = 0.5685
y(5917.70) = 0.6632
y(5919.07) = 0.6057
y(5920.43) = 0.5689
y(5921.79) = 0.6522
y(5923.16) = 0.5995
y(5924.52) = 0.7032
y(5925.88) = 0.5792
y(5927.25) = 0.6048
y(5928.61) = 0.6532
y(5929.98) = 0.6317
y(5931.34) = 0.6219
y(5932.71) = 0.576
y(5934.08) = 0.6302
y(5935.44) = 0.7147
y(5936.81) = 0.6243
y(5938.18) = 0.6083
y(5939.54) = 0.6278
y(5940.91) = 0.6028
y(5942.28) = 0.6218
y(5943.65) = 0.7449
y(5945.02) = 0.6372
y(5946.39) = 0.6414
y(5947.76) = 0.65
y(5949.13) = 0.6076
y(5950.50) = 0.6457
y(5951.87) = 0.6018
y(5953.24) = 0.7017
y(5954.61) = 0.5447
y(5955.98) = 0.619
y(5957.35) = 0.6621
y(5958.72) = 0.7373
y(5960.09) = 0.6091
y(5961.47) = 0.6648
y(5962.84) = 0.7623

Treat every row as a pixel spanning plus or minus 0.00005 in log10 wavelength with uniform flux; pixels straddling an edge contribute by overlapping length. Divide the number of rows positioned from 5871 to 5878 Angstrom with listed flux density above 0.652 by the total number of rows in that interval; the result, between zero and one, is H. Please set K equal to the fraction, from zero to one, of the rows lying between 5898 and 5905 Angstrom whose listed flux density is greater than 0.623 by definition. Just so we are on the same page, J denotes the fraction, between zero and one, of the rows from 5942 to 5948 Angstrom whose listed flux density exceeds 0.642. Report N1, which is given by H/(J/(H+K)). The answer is 0.2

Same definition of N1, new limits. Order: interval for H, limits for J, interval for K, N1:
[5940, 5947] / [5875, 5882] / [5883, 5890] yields 0.2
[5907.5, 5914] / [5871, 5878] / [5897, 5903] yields 2.4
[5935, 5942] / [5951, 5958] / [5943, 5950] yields 0.5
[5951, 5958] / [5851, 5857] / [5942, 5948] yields 0.8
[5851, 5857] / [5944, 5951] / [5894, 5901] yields 0.6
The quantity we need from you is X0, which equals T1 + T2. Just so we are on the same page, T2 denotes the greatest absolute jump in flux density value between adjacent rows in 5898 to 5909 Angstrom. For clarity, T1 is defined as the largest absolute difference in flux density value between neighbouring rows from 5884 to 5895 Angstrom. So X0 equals 0.20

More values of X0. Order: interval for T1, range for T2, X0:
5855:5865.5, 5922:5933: 0.29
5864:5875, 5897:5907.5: 0.21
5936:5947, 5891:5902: 0.28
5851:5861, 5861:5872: 0.27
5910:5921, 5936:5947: 0.22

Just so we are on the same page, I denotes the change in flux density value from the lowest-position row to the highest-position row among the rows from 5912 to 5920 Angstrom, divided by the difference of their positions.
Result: -0.009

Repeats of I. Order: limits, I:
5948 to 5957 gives 0.002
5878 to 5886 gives 0.007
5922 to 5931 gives 0.005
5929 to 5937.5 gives -0.001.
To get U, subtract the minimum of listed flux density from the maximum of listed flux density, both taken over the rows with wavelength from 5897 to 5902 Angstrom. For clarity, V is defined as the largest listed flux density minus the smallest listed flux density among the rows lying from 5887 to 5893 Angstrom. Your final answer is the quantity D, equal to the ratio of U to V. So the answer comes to 2.13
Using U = 0.18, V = 0.084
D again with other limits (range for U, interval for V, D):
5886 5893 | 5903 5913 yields 1.22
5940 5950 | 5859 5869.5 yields 0.86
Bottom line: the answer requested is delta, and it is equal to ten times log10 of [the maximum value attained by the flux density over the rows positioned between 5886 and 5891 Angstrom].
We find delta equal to -2.30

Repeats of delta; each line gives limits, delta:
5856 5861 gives -1.62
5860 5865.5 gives -1.32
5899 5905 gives -2.04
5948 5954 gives -1.54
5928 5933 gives -1.85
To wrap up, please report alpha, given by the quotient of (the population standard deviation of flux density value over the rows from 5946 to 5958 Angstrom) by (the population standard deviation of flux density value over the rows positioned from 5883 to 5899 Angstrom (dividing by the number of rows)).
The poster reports 0.6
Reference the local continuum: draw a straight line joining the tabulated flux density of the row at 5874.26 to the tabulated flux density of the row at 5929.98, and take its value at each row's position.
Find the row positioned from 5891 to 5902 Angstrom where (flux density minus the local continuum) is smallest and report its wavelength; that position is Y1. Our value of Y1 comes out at 5893.23 Angstrom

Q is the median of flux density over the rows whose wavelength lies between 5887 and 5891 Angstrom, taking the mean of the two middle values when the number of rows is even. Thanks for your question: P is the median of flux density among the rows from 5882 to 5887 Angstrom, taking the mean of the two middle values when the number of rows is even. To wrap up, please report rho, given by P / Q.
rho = 1.06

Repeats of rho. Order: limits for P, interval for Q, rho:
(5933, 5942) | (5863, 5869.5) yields 1.00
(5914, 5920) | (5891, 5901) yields 1.27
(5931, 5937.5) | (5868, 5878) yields 1.00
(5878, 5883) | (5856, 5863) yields 0.98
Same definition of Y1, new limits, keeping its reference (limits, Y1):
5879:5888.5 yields 5882.38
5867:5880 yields 5874.26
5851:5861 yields 5859.40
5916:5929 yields 5920.43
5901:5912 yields 5901.37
